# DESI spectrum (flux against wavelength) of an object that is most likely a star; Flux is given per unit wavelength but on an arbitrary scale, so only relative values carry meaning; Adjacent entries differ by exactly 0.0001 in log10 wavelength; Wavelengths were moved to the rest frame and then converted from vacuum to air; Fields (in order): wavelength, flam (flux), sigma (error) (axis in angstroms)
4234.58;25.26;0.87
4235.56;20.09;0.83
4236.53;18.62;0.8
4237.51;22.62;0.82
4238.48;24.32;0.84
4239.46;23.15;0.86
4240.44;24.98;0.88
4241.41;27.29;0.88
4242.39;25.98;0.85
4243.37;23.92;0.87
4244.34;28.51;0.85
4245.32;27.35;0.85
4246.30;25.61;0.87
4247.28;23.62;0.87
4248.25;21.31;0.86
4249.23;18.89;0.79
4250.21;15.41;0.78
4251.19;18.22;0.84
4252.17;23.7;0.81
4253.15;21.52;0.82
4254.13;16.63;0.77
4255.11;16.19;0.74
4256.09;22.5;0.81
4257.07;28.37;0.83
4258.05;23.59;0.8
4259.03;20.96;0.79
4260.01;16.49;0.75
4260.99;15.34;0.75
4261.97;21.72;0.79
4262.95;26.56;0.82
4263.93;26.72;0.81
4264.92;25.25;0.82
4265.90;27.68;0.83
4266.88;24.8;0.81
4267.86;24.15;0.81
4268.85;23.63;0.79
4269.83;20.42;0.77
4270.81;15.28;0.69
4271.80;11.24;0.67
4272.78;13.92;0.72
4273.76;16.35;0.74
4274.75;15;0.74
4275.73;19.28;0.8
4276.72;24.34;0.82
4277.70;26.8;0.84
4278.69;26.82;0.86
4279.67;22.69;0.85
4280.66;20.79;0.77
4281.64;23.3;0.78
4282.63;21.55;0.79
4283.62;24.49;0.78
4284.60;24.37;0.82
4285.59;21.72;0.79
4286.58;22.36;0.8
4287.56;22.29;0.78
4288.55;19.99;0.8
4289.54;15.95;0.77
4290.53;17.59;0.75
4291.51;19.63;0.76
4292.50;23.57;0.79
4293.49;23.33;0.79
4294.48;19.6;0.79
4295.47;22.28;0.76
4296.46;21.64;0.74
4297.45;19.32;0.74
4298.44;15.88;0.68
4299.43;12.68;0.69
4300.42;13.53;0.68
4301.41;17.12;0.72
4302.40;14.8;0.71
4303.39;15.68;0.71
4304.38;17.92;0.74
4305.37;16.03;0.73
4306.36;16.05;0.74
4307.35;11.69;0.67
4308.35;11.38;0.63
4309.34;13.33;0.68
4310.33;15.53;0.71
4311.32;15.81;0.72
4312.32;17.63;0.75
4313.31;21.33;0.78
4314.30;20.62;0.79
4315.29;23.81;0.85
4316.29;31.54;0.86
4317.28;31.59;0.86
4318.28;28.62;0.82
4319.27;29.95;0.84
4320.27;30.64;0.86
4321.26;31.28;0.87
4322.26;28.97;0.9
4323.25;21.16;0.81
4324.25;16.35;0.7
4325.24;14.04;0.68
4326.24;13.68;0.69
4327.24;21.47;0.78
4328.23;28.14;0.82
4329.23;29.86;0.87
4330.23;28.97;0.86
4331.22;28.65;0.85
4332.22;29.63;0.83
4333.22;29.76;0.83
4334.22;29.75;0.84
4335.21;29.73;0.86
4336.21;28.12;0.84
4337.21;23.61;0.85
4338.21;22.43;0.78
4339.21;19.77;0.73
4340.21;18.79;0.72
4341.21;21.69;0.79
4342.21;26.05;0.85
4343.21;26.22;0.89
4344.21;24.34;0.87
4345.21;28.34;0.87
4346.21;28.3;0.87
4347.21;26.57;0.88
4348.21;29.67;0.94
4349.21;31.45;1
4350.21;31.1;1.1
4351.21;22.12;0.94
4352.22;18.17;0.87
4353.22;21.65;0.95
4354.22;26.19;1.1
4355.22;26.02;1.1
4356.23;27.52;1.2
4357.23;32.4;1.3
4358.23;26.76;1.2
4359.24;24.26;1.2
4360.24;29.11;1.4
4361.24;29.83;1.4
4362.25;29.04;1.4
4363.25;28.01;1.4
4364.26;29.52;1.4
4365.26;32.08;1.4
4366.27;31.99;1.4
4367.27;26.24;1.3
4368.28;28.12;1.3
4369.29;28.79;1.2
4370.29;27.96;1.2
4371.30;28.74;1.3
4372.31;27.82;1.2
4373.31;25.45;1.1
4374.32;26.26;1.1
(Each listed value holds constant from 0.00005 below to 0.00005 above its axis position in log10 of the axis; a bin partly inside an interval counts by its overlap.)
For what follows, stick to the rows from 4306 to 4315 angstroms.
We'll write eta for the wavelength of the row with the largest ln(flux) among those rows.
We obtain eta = 4313.31 angstroms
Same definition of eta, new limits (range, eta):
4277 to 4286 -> 4278.69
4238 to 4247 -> 4244.34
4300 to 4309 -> 4304.38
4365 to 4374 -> 4365.26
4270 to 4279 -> 4278.69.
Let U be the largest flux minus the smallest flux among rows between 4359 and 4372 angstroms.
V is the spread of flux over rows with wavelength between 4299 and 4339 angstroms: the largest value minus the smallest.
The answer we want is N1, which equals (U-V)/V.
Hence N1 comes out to -0.61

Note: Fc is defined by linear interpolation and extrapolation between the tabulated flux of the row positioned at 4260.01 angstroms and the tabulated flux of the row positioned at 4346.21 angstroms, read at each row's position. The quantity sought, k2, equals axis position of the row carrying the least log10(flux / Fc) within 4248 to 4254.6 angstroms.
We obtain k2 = 4250.21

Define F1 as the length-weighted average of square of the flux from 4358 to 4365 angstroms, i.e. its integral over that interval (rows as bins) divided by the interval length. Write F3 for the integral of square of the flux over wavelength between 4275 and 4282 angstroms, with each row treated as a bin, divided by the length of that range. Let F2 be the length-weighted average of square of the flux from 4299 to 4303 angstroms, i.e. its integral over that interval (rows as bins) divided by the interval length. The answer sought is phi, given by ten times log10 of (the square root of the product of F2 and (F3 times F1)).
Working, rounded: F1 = 803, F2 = 216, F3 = 545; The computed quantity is 39.9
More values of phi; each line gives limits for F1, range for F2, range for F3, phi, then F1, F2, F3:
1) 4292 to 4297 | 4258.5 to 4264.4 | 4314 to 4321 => 41.4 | 488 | 473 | 822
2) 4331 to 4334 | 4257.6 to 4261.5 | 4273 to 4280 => 40.9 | 865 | 375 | 475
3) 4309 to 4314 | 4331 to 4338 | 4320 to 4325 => 41.0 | 296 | 801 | 658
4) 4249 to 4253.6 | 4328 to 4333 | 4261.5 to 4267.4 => 41.7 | 391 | 849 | 652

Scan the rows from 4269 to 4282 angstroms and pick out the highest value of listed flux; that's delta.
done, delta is 26.82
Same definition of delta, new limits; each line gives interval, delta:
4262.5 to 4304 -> 27.68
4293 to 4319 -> 31.59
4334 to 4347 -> 29.75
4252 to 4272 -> 28.37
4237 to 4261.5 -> 28.51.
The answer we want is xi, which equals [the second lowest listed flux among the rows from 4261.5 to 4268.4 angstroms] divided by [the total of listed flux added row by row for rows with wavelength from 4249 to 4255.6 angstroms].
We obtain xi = 0.18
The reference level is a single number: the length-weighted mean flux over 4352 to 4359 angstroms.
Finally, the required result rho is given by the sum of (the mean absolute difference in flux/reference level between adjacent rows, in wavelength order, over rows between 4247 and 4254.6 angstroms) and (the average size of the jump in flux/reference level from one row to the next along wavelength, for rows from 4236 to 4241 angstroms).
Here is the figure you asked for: 0.215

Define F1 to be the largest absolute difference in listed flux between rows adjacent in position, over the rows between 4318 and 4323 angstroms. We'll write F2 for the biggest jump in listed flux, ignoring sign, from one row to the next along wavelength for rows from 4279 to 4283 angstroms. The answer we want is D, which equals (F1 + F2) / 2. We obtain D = 2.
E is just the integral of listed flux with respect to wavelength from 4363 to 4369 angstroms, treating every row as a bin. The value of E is 176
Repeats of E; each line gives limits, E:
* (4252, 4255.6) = 69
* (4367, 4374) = 193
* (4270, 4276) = 92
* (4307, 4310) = 37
